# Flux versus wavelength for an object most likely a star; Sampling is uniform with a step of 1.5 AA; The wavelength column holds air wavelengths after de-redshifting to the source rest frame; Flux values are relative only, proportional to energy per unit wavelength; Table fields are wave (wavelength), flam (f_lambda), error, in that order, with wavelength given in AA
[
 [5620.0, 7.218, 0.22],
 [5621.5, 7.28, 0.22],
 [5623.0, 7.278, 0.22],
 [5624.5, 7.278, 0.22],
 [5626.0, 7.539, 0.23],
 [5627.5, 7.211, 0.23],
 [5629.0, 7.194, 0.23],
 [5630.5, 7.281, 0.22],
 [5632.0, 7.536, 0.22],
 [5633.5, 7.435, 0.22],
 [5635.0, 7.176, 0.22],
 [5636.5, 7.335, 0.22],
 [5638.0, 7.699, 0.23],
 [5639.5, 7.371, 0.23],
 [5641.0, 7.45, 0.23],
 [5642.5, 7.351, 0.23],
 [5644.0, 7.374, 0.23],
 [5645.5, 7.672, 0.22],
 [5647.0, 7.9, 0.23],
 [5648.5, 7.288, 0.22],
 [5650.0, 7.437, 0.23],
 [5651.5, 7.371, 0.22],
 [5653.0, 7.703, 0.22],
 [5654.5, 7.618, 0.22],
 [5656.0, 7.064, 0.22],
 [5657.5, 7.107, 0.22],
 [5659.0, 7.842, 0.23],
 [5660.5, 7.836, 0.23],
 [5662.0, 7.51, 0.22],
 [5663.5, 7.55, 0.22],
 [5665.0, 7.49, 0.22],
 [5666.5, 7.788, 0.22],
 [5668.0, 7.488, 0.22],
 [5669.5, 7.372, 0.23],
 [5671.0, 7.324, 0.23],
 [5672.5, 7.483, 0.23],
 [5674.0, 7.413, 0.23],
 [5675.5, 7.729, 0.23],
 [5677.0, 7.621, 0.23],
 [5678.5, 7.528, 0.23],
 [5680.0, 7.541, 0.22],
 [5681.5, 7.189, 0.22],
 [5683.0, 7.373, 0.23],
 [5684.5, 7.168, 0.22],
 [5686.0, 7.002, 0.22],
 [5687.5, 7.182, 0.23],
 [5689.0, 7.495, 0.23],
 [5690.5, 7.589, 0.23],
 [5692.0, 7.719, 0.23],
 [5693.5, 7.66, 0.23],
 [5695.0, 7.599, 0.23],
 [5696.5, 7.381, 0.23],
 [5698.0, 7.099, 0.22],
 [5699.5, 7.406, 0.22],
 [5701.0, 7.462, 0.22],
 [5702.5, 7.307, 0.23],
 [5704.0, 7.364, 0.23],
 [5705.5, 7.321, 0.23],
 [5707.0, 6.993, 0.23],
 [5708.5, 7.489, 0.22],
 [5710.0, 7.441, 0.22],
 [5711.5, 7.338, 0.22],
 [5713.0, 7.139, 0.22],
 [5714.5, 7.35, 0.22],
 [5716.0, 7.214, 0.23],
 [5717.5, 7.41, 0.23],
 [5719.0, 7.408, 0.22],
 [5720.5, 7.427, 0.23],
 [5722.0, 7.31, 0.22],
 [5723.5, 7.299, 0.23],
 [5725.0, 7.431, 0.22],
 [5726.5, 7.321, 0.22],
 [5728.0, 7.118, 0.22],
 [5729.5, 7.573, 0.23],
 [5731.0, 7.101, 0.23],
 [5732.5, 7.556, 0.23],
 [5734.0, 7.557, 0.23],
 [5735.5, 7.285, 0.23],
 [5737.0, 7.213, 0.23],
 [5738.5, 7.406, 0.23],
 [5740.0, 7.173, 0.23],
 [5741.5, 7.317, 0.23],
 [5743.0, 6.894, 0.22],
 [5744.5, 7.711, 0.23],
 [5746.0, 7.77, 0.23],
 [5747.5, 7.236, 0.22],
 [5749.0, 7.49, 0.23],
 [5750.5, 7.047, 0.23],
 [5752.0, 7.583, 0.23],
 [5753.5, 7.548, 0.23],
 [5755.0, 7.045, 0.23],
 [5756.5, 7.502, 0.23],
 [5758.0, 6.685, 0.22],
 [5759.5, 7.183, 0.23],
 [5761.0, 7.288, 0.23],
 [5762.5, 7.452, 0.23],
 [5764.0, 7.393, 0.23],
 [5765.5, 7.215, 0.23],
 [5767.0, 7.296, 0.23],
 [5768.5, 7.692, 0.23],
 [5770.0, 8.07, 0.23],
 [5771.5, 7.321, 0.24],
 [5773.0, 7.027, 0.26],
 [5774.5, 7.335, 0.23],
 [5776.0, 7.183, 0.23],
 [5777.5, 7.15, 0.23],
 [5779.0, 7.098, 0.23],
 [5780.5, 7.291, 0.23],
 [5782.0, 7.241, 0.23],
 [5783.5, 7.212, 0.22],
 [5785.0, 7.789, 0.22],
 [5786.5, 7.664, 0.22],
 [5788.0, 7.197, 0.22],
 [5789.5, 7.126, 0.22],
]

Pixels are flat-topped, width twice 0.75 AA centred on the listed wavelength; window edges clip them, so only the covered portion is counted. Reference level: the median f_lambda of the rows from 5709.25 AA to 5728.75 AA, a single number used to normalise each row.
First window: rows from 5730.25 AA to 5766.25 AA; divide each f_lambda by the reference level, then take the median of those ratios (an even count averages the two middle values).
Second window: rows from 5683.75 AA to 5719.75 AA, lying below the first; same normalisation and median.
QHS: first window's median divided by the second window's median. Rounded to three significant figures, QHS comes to 0.991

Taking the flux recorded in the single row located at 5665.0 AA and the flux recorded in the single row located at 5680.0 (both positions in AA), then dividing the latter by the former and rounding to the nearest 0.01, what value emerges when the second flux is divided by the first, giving 1.01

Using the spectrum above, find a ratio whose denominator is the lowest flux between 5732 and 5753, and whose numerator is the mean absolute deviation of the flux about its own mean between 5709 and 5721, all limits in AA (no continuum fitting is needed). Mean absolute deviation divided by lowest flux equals 0.0120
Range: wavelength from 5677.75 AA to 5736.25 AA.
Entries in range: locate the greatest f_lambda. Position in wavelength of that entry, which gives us 5692.0 AA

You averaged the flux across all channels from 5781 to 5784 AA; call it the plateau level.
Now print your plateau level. 7.23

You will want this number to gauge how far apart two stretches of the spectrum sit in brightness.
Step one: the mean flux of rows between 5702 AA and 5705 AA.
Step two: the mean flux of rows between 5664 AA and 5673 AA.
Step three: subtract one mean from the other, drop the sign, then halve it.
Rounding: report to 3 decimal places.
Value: 0.078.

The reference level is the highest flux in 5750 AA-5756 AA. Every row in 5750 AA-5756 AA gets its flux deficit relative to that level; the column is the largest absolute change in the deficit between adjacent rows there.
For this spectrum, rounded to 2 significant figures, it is 0.54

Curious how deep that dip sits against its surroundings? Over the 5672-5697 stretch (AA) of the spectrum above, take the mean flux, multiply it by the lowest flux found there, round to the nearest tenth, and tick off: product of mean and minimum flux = 52.2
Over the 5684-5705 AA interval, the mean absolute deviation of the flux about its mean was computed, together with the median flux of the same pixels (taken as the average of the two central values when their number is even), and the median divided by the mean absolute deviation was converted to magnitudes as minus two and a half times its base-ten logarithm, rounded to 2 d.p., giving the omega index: -4.07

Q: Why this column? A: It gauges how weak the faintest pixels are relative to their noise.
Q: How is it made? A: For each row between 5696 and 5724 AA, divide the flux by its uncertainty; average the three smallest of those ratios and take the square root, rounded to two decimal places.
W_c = 5.58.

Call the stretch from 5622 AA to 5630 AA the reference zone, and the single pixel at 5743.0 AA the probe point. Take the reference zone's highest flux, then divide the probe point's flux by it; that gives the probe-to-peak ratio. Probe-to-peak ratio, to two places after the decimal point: 0.91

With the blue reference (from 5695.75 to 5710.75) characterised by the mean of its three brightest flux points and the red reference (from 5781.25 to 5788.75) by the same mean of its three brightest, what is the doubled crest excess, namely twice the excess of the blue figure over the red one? -0.20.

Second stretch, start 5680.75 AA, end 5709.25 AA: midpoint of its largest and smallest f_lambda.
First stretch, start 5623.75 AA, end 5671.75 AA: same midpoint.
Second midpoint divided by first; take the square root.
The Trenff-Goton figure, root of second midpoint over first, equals 0.992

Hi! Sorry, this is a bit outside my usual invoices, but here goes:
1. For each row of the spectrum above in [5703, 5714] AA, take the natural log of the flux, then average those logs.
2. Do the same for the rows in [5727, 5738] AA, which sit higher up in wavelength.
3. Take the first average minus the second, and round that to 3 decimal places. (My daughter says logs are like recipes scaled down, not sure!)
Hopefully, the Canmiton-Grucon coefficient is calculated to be -0.006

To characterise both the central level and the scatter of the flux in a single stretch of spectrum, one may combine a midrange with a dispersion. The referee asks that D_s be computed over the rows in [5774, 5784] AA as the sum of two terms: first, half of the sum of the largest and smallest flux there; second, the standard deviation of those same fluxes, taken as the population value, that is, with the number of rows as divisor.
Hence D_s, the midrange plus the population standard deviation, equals 7.29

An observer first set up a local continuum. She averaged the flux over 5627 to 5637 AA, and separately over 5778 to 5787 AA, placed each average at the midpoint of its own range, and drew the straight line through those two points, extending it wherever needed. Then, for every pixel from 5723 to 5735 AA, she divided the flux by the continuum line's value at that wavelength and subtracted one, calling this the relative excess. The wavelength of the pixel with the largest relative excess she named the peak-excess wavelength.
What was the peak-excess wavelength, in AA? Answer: 5729.5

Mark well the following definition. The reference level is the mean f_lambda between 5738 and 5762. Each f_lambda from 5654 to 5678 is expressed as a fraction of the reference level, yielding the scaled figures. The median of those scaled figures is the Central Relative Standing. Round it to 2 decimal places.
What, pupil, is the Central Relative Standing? 1.03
